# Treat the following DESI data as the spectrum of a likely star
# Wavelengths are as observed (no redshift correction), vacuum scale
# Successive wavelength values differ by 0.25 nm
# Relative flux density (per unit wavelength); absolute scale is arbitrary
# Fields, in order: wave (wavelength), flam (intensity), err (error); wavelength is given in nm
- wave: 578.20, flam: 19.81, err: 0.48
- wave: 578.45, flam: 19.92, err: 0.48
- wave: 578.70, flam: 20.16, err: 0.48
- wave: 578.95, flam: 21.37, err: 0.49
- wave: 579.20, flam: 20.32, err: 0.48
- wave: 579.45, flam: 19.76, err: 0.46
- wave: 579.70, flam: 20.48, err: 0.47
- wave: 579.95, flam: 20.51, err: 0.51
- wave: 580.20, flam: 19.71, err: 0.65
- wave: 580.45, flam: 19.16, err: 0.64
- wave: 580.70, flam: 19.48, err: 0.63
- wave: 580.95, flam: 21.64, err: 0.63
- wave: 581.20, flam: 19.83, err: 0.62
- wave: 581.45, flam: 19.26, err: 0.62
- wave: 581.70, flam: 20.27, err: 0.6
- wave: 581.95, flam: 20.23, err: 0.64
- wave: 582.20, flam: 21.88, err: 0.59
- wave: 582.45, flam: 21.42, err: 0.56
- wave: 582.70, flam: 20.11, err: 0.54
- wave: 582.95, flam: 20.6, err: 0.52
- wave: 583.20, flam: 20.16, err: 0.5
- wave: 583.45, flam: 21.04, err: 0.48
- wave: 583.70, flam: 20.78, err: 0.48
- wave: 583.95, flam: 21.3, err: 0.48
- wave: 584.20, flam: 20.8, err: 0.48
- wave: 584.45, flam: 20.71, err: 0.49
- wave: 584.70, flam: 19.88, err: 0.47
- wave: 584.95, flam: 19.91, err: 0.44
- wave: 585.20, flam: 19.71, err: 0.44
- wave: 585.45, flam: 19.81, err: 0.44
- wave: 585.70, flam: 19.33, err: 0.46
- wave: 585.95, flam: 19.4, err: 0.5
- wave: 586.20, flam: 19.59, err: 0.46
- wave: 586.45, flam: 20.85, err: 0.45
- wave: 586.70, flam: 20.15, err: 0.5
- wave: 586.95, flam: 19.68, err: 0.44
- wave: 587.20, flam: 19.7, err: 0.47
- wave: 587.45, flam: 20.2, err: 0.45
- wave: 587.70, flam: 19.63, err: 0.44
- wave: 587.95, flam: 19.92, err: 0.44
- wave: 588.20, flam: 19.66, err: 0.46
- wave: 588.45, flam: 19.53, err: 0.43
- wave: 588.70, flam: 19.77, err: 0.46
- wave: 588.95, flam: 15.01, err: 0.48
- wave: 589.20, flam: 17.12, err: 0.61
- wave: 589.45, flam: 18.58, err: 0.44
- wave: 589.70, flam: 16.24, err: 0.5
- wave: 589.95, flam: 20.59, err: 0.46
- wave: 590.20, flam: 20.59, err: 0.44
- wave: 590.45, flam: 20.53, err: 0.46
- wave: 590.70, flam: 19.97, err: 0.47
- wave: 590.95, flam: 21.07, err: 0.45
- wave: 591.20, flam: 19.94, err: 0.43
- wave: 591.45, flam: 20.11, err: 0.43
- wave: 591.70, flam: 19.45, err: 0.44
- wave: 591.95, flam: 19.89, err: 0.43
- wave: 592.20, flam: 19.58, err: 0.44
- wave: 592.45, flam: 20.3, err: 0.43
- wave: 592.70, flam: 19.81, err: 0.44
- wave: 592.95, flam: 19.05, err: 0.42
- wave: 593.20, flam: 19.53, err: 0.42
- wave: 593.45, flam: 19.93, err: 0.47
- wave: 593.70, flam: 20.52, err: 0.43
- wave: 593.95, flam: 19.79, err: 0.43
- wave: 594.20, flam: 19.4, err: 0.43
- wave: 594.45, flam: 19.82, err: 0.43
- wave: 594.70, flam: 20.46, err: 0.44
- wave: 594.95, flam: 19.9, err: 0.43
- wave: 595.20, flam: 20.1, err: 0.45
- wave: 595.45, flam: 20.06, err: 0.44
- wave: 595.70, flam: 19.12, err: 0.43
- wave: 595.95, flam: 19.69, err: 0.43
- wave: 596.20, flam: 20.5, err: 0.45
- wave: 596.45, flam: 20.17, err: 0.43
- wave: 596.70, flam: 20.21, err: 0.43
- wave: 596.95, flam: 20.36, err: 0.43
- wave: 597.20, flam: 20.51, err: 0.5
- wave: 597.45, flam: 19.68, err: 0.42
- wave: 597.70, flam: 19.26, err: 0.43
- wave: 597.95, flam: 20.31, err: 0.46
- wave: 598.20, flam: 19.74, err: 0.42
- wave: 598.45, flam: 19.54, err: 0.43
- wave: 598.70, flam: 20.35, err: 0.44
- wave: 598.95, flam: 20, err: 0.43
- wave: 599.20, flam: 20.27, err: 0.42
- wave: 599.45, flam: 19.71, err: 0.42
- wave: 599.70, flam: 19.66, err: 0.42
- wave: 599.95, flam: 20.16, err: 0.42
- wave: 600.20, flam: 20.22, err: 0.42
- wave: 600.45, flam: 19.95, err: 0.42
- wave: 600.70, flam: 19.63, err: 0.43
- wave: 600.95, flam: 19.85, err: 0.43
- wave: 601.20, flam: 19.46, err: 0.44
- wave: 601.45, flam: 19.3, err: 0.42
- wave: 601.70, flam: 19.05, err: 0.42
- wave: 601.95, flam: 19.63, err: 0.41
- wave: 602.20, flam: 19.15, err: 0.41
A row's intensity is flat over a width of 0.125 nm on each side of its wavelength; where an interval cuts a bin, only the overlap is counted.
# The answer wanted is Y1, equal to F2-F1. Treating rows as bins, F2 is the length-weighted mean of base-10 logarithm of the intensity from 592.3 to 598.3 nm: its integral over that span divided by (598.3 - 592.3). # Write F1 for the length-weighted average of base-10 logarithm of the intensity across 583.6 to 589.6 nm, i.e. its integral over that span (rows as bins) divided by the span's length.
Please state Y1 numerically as 0.008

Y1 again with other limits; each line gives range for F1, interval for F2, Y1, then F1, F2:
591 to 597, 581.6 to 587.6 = 0.008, 1.30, 1.307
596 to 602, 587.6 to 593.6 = -0.012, 1.30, 1.287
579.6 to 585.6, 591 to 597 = -0.009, 1.31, 1.299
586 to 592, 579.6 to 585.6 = 0.020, 1.29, 1.308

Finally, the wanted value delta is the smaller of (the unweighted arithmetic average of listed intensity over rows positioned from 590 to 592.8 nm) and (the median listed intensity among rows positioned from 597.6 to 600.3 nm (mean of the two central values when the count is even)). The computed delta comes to 20.0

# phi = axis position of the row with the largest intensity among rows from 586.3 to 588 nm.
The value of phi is 586.45 nm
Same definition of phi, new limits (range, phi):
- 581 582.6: 582.20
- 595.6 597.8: 597.20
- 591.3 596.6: 593.70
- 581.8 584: 582.20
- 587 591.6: 590.95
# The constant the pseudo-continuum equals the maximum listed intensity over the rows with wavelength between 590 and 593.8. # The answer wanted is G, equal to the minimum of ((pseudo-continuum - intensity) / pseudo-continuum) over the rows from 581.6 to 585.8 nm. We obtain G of -0.038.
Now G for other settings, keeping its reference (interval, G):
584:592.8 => 0.000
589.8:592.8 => 0.000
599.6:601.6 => 0.040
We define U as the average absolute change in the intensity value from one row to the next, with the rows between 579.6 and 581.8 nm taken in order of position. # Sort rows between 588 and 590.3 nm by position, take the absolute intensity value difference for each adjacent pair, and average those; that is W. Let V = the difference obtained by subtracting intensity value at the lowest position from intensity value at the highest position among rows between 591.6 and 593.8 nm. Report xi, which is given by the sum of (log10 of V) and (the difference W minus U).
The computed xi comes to 1.0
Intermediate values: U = 0.91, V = 1.1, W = 1.9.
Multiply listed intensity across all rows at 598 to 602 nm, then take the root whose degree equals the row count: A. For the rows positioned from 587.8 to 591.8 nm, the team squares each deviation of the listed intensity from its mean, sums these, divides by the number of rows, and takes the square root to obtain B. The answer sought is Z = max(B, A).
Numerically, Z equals 19.78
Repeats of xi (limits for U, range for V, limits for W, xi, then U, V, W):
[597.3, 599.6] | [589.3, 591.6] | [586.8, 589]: 0.5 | 0.53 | 1.5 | 0.8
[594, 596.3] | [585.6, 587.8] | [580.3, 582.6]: 0.0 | 0.52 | 0.3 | 1.0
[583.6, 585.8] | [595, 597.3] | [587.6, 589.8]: 0.7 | 0.34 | 0.4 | 1.4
